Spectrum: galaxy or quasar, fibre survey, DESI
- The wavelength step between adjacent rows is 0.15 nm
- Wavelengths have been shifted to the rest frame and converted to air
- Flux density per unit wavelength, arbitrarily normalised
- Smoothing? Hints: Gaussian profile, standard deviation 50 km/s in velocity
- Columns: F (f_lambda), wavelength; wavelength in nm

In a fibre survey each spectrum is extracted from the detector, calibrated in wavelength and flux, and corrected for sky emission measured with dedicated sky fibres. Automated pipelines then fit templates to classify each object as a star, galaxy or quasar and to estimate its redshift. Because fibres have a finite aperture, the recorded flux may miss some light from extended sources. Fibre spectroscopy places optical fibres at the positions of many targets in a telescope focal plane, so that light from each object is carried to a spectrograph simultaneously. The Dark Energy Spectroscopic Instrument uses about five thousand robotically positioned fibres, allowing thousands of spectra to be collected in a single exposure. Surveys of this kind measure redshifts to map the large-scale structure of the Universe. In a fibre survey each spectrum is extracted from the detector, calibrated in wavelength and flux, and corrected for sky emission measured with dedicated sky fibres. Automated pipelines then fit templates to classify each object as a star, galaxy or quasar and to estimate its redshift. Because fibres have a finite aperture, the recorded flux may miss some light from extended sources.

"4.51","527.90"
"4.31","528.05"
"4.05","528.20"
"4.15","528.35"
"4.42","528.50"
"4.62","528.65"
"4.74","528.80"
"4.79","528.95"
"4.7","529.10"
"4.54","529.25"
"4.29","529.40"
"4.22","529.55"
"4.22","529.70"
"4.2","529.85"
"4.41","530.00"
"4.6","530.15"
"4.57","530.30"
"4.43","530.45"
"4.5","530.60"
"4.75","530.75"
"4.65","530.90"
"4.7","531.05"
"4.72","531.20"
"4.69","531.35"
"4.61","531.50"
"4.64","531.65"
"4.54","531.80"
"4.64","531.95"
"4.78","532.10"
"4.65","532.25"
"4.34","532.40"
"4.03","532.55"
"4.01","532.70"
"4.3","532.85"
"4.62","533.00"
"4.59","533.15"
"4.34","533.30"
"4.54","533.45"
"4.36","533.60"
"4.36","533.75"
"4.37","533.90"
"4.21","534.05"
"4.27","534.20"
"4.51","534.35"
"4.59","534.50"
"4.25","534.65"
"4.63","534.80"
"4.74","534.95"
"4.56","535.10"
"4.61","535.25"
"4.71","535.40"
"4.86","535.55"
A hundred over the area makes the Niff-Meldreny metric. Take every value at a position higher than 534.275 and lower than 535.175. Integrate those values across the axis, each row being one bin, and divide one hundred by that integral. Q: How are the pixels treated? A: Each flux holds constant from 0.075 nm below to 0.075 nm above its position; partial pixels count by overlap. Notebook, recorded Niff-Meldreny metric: 24.4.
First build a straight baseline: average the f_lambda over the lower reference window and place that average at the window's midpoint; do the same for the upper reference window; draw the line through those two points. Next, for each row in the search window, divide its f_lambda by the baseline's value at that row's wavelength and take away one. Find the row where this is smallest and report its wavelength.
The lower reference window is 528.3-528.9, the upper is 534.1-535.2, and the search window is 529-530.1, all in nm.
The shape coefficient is 529.85 nm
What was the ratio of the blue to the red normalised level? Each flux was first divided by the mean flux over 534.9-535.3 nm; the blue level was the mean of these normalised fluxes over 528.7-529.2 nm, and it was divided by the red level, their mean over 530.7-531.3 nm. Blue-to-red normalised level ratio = 1.01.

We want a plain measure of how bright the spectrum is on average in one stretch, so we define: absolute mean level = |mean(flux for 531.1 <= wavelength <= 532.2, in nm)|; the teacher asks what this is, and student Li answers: 4.66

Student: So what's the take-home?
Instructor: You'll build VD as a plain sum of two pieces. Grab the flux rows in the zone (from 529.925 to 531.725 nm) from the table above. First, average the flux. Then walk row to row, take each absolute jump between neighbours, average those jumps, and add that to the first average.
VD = 4.70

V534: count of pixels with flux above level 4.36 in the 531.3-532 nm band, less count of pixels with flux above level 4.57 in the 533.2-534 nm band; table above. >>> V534 5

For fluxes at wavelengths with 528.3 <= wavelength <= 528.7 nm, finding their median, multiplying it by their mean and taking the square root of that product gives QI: 4.41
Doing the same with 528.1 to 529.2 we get 4.56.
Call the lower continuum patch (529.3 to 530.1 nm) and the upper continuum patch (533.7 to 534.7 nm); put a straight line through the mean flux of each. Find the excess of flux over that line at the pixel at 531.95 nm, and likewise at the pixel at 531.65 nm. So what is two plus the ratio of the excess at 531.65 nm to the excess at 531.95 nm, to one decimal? 3.0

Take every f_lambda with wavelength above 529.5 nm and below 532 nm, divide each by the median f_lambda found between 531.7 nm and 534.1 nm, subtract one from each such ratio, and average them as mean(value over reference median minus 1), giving 0.039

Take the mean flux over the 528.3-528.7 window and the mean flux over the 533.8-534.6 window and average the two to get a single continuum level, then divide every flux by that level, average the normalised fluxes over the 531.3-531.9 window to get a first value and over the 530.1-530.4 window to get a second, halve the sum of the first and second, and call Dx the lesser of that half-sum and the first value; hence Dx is 1.05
